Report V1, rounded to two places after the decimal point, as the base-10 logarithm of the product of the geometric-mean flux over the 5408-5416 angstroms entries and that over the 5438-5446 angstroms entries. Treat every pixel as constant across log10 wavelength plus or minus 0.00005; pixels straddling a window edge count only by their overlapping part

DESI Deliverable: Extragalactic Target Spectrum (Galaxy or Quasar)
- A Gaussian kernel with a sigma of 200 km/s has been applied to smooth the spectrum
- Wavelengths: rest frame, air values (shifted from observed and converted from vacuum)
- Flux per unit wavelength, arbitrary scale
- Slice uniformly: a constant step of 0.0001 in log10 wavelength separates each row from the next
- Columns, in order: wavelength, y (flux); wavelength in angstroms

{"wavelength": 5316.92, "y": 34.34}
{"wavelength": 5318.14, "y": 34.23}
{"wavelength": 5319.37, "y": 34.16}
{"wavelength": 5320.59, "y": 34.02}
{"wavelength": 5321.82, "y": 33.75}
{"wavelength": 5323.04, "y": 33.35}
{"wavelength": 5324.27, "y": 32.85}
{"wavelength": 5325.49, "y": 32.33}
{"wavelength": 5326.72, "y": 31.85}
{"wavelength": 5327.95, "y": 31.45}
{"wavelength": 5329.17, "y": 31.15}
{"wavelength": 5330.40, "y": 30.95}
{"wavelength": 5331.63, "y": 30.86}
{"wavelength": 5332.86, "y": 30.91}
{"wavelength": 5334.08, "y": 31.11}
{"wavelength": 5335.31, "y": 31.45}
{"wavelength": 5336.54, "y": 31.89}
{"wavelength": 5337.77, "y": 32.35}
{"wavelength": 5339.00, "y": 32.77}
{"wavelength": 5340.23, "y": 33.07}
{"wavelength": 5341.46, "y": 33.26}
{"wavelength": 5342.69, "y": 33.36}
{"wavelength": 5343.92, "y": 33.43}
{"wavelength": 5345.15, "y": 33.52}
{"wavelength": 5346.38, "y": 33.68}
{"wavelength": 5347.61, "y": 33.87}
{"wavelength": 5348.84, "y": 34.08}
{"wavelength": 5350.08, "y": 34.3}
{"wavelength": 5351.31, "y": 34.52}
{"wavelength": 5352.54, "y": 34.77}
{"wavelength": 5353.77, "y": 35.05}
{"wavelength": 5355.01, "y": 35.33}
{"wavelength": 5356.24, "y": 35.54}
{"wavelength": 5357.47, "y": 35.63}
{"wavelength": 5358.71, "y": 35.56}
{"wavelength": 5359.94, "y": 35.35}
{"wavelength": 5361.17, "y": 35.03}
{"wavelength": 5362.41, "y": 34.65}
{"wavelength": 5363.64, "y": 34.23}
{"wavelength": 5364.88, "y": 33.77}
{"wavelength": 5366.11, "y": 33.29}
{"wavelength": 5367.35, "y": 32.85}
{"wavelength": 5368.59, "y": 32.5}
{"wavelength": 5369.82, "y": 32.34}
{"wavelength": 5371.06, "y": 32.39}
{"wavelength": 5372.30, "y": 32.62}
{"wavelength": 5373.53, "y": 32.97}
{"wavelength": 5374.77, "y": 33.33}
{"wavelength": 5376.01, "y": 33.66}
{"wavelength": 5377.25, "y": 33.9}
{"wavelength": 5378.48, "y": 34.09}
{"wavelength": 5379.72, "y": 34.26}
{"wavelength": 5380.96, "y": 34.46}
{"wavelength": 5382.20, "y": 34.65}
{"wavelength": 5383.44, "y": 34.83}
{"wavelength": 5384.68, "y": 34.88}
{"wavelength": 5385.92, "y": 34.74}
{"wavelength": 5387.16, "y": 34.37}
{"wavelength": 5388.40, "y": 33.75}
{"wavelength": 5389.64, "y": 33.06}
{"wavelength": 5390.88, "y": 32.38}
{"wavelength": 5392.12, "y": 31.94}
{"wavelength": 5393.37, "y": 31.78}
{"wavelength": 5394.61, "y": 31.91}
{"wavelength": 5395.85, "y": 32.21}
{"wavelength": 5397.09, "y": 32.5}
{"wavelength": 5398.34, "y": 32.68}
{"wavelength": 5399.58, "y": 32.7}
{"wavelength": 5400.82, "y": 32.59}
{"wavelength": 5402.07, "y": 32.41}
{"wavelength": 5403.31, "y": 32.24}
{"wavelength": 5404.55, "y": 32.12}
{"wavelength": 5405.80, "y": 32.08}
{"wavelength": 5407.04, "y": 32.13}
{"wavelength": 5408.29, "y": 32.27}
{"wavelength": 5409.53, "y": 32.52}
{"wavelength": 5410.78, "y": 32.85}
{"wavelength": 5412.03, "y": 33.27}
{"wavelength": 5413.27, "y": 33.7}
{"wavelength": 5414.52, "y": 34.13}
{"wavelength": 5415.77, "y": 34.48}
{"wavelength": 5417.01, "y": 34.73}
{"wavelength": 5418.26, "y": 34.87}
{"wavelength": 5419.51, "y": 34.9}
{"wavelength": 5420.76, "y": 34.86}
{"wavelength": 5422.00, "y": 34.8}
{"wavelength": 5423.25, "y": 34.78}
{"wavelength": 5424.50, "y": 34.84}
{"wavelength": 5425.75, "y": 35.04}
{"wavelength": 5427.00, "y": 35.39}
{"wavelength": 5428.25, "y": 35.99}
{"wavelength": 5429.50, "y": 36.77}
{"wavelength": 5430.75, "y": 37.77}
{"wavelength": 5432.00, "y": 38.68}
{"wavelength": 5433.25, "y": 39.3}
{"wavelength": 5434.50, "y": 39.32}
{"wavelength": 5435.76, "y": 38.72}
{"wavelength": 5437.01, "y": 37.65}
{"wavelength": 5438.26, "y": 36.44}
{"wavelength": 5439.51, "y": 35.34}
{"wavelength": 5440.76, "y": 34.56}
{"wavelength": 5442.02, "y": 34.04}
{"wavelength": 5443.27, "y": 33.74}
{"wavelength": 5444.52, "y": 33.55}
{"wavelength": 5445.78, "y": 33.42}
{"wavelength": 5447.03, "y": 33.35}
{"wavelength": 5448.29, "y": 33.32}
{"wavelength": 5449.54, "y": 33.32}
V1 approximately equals 3.06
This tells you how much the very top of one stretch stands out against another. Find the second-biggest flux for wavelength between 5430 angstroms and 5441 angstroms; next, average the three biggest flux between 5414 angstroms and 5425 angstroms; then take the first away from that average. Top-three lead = -4.4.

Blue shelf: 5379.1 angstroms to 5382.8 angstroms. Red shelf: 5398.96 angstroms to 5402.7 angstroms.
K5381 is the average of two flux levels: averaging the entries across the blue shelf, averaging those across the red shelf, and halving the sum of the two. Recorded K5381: 33.5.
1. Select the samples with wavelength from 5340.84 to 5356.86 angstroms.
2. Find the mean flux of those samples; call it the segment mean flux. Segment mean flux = 34.2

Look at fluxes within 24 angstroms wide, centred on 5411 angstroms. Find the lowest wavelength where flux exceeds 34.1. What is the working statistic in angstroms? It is 5414.52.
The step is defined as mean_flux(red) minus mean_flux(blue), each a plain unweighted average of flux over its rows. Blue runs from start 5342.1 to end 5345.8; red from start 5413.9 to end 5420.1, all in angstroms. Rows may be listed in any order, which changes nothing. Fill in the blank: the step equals 1.2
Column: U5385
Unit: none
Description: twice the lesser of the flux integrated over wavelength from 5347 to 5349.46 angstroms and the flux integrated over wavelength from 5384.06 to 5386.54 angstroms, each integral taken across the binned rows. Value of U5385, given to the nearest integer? 167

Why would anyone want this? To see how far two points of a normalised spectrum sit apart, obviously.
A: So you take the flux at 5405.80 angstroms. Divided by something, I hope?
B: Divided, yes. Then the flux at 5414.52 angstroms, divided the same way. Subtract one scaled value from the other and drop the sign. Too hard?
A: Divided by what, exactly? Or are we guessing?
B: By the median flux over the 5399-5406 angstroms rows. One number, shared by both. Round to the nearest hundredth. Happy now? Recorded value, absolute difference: 0.06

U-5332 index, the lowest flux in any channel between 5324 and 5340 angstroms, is 30.86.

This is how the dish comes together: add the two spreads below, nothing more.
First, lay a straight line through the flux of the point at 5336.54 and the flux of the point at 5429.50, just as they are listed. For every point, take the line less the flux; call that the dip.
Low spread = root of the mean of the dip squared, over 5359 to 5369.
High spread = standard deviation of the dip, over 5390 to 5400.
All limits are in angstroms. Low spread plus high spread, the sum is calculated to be 1.5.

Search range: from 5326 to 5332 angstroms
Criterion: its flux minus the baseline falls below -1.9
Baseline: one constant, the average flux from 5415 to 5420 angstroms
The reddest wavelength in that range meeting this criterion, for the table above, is 5331.63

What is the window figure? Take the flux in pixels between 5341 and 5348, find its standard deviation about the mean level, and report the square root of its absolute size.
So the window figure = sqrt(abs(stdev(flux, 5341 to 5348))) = 0.5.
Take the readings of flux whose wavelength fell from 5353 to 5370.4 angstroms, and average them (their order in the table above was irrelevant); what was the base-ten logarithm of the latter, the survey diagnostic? 1.54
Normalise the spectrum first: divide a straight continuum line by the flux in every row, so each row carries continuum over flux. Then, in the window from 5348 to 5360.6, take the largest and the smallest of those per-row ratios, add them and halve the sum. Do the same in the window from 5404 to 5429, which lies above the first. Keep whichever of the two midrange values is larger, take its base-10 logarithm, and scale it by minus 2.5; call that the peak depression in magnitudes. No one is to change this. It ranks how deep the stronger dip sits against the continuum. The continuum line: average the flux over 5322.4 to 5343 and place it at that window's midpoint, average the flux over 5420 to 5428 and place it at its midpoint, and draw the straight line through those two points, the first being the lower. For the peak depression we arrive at -0.03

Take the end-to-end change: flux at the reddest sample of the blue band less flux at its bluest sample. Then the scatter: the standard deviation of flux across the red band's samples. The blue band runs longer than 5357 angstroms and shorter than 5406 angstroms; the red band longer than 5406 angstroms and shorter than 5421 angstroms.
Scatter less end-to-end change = 4.6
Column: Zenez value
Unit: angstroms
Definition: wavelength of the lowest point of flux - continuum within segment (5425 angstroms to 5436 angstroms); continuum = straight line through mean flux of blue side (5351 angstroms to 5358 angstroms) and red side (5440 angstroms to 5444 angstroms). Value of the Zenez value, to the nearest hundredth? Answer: 5425.75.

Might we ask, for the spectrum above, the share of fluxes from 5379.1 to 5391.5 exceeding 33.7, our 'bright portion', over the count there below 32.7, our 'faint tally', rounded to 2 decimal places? 0.80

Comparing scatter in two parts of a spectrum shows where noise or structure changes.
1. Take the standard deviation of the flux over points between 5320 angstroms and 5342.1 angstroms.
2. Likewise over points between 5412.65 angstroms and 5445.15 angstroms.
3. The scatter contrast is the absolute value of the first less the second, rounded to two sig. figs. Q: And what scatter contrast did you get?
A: 0.75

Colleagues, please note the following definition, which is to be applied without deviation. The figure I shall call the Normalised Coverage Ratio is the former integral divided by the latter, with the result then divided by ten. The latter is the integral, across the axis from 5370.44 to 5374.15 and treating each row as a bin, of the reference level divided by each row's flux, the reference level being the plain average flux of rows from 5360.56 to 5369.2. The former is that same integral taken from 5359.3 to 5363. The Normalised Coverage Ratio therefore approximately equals 0.093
